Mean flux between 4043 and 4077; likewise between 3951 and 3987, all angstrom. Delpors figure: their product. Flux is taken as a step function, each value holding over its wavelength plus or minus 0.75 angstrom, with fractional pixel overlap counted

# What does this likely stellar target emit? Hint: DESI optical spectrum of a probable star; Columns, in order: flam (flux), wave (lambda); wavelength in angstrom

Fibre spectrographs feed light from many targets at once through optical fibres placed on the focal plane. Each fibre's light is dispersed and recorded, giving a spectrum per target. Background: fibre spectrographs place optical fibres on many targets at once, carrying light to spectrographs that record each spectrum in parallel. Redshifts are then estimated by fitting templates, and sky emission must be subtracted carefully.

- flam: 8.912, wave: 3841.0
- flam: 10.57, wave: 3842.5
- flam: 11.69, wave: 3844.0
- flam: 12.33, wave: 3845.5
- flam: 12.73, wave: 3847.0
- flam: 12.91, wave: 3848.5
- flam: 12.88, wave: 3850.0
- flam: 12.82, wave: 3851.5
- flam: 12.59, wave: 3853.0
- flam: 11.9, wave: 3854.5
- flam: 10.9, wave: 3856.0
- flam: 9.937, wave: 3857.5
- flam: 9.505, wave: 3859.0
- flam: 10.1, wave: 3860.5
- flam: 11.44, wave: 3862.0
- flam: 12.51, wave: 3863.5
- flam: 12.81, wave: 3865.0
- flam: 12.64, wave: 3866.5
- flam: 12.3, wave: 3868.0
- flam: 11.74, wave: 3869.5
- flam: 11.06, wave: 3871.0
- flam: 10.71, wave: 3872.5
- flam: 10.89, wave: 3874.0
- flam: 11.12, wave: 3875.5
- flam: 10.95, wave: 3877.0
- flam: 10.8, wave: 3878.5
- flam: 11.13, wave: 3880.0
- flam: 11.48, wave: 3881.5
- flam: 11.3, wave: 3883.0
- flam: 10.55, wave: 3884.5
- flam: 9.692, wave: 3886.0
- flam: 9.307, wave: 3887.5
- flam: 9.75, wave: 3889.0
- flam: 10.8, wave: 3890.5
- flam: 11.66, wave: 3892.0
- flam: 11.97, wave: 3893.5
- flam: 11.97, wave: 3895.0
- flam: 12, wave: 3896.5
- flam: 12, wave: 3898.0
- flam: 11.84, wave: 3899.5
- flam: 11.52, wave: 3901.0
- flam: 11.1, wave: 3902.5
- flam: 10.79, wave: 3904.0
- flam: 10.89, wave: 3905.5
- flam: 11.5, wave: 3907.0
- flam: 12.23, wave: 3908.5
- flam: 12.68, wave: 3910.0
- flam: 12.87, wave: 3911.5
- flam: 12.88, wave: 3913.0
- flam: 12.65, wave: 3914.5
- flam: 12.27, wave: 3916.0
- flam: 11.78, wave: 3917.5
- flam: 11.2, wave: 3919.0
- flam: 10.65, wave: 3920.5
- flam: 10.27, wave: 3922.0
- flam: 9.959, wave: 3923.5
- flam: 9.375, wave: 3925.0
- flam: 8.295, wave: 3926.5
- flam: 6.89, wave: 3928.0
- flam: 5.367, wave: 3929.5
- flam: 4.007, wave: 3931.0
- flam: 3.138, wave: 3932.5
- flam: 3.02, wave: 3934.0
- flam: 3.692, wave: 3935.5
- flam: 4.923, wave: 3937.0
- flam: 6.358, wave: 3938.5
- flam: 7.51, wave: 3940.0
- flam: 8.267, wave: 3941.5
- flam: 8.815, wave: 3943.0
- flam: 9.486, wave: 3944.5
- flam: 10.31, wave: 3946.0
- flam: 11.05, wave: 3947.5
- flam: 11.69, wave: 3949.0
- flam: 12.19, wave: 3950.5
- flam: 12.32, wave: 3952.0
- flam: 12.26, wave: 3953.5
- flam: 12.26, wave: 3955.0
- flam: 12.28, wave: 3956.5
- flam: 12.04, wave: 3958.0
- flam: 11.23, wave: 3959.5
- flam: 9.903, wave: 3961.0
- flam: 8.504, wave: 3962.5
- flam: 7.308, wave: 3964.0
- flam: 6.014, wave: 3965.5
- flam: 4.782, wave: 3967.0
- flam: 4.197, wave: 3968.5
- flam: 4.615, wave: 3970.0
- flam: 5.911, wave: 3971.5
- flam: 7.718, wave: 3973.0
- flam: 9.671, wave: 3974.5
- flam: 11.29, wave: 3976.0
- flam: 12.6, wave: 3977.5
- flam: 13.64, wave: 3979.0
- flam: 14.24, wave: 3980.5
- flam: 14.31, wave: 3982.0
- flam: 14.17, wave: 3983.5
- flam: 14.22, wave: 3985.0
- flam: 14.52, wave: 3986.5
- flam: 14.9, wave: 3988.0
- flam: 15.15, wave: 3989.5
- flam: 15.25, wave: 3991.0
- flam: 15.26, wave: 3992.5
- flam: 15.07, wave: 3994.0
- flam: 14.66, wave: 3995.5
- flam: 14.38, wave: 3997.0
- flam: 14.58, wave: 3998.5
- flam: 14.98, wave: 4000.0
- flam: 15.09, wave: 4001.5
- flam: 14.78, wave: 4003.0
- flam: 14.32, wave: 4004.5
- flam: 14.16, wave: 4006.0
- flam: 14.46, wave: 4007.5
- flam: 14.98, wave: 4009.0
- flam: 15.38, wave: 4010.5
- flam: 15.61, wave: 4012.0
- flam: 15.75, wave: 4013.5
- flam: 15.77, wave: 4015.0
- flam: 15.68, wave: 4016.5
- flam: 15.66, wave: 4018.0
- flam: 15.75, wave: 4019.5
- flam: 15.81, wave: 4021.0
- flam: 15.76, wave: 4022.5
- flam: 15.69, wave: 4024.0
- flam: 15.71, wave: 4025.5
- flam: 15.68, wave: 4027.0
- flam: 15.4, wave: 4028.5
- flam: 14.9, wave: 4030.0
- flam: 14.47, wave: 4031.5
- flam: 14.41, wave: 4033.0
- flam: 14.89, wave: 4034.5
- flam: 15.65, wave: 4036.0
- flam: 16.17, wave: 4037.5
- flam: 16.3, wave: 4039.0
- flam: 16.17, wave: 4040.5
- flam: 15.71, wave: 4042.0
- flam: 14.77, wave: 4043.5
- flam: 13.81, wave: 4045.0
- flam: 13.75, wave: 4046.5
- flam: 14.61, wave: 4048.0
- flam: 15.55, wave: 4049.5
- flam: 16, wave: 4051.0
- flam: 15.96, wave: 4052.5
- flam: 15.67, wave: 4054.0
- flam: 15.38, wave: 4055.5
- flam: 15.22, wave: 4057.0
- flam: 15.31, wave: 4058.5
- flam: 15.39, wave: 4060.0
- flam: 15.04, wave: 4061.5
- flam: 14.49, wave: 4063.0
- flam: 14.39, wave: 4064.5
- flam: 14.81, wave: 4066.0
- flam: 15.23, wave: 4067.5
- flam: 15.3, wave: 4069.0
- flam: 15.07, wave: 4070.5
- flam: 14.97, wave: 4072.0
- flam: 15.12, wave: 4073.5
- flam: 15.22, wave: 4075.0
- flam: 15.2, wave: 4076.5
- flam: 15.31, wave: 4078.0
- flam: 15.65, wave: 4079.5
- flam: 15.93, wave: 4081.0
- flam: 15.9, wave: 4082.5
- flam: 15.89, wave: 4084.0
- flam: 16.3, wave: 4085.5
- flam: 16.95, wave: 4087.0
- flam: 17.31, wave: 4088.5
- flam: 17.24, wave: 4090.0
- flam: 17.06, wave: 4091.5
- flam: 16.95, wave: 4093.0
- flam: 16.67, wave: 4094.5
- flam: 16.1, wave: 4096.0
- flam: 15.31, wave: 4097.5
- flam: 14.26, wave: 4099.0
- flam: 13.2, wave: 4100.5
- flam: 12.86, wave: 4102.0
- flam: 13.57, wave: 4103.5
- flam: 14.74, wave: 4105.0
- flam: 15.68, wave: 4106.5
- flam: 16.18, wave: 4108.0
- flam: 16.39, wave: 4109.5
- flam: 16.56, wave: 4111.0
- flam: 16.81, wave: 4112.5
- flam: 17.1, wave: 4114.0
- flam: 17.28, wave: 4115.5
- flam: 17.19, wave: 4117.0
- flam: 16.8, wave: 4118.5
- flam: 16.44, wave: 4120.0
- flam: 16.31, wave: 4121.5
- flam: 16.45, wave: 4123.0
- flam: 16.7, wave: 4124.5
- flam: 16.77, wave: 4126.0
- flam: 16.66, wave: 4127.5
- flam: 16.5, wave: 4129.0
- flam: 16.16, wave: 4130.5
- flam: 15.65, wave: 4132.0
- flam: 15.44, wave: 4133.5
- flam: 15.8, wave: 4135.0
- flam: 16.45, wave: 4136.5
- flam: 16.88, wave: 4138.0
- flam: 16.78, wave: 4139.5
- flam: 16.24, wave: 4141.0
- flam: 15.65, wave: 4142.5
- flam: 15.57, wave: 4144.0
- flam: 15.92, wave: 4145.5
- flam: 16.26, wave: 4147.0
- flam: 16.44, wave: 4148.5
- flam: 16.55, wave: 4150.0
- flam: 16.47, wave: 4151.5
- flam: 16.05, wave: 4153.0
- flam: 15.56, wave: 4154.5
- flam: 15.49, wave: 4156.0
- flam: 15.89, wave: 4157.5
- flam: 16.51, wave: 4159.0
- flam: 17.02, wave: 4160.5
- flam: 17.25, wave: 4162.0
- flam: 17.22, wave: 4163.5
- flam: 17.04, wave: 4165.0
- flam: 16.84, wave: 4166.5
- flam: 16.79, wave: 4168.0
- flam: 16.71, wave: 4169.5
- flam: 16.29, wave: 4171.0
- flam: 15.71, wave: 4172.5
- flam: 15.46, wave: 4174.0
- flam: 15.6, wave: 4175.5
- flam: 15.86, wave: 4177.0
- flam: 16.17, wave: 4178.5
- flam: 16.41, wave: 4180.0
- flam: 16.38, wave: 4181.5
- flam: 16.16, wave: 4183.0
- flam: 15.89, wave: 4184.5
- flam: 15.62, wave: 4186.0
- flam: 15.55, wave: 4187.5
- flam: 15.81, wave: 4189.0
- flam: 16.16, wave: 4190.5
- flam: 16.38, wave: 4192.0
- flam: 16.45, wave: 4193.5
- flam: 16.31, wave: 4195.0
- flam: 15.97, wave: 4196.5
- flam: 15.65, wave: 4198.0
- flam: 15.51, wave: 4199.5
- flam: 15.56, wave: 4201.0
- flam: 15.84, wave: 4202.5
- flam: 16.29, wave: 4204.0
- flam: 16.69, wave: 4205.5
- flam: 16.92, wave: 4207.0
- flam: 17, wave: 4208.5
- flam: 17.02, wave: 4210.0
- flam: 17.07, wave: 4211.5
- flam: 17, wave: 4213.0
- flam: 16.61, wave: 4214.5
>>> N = 157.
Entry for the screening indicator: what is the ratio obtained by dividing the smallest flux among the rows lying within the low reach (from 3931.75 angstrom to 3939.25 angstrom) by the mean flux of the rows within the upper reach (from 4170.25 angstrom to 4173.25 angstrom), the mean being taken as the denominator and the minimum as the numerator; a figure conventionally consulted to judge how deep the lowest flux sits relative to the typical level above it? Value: 0.19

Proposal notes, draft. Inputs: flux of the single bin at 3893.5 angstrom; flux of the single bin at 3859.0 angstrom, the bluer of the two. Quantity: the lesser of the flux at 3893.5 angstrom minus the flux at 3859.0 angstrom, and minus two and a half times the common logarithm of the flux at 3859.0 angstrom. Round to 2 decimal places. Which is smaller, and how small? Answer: -2.44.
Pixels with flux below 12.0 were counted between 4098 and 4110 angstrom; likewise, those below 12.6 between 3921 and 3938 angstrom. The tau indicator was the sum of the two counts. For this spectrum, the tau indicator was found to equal 11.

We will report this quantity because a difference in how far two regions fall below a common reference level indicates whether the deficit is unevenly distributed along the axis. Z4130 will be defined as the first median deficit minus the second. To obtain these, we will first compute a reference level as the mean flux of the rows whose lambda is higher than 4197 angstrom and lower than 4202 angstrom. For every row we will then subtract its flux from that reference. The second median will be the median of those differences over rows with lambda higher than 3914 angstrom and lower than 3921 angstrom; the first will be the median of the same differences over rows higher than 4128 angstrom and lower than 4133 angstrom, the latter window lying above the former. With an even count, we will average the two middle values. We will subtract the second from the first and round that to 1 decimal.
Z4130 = -4.4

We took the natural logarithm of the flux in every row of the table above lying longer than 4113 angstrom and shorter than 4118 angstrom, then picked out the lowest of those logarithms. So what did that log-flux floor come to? 2.84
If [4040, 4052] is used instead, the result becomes 2.62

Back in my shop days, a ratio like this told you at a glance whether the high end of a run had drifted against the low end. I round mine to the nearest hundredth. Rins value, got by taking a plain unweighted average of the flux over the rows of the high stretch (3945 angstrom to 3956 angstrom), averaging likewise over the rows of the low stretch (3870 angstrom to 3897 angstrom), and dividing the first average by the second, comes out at 1.07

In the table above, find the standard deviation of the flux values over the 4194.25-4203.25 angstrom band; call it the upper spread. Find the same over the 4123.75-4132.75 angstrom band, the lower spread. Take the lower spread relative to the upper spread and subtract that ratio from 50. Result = 48.6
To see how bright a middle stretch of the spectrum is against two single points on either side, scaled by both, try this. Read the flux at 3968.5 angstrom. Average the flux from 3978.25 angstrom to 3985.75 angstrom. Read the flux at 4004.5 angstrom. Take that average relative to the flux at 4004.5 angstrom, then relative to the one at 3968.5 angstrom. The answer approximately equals 0.235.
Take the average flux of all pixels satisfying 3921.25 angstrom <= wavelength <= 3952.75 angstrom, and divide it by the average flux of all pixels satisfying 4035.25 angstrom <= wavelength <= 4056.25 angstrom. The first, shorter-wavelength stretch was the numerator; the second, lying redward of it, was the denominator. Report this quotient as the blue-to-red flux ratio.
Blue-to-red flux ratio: 0.52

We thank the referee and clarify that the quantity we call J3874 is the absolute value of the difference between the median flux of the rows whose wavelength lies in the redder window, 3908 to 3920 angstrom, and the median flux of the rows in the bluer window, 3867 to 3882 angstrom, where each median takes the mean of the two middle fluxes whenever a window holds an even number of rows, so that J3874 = 1.4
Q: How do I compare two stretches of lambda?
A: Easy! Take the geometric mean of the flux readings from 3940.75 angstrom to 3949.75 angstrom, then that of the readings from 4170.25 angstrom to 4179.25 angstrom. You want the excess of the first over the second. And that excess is -6.0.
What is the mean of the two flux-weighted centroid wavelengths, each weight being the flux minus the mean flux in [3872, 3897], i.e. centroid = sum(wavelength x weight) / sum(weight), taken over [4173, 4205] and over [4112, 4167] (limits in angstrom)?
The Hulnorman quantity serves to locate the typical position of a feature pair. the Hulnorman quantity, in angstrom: 4164.2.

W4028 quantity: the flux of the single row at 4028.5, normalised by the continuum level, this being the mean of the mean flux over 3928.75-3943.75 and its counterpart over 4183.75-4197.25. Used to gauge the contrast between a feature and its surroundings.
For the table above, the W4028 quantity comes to 1.43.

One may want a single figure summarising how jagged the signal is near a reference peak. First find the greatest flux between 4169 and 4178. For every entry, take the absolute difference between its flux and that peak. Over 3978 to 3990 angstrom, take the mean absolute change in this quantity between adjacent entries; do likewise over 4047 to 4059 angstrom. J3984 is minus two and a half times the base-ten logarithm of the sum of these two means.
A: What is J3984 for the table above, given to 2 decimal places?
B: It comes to 0.59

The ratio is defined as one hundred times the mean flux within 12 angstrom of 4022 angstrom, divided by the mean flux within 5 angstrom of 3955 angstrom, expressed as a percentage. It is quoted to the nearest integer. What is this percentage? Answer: 128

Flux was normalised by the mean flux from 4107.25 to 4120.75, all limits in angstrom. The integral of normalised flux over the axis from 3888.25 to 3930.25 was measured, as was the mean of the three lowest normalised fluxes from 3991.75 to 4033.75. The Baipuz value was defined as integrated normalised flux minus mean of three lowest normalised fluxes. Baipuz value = 27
